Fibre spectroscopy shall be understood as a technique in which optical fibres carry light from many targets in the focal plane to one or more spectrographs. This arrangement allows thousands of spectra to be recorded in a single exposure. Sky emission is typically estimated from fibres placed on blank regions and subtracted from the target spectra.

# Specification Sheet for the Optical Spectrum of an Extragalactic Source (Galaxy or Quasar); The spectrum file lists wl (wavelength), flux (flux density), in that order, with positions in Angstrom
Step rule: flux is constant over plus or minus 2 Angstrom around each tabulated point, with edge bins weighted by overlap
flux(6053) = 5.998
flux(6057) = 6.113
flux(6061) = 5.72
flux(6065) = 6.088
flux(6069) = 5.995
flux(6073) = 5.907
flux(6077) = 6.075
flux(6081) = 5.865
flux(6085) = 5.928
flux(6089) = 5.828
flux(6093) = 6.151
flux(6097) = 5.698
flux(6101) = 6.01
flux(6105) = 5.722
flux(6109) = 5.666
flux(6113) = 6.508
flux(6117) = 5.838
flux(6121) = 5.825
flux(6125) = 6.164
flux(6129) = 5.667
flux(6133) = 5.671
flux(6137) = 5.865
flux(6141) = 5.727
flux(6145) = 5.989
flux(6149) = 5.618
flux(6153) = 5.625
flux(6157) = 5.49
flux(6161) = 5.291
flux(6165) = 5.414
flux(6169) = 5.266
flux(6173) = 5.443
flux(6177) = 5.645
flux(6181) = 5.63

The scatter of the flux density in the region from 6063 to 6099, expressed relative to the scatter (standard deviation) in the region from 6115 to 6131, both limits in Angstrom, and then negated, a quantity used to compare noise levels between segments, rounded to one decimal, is -0.7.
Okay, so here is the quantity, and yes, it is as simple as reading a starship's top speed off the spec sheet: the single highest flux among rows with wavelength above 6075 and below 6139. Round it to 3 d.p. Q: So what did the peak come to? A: 6.508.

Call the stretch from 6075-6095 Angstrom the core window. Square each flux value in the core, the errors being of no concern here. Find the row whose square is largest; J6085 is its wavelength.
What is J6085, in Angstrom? 6093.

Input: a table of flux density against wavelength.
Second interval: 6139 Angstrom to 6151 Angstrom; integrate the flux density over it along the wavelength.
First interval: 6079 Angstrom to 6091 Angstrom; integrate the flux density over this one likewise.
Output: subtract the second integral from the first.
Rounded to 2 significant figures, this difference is 1.1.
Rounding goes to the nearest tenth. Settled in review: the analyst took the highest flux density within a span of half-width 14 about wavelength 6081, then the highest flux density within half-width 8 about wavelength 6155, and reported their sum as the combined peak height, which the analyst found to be 11.8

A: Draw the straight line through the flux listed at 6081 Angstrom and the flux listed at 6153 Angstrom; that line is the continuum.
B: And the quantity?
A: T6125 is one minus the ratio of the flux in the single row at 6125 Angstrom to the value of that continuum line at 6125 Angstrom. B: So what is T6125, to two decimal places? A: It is -0.08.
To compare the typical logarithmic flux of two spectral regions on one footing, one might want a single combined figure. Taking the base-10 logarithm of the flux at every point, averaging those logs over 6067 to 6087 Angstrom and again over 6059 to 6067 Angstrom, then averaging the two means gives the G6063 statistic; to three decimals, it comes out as 0.773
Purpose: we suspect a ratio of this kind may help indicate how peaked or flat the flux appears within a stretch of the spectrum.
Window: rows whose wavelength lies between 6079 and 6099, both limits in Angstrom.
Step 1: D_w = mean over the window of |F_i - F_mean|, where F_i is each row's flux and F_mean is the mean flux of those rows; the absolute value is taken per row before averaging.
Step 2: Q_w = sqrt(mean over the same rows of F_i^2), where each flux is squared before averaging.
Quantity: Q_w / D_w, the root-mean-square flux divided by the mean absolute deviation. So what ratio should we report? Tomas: 51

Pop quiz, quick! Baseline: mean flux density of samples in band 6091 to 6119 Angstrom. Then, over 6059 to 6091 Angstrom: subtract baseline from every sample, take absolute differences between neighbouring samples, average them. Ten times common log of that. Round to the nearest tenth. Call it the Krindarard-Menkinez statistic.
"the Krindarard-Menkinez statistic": -8.1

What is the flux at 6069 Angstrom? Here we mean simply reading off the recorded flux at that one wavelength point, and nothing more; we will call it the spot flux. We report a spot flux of 5.995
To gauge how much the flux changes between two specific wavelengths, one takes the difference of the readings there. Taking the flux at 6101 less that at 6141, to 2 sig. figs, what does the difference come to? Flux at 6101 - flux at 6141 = 0.28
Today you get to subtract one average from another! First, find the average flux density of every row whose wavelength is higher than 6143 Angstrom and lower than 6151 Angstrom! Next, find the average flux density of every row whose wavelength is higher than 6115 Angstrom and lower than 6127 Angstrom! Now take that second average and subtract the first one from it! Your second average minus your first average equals 0.14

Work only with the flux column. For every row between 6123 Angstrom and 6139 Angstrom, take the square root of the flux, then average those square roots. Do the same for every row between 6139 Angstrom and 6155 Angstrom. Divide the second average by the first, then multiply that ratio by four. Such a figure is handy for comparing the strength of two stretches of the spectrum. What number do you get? 3.965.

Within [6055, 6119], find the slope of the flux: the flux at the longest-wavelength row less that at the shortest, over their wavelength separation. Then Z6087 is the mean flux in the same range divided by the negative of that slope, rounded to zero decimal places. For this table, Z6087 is 1297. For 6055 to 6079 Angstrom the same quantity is 3149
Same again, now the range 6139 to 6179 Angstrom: 2437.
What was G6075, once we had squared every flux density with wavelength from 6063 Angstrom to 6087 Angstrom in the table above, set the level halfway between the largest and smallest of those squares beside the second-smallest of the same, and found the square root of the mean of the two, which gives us 5.94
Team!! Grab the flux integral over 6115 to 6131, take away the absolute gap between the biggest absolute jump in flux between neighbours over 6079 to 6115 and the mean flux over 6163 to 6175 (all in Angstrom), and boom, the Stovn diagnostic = 89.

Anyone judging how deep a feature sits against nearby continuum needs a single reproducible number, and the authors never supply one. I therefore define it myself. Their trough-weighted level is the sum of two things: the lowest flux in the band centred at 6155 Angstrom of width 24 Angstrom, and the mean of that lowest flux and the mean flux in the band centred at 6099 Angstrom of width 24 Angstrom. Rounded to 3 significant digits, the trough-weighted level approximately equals 10.9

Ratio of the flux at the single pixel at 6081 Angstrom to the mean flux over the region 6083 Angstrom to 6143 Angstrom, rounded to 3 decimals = 0.997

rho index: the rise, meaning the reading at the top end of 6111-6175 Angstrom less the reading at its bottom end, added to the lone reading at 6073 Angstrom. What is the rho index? 4.84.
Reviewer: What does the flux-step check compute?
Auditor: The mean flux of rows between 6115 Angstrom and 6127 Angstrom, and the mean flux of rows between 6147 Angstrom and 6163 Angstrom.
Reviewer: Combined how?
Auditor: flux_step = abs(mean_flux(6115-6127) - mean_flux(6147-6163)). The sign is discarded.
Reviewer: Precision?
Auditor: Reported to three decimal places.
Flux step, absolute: 0.436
